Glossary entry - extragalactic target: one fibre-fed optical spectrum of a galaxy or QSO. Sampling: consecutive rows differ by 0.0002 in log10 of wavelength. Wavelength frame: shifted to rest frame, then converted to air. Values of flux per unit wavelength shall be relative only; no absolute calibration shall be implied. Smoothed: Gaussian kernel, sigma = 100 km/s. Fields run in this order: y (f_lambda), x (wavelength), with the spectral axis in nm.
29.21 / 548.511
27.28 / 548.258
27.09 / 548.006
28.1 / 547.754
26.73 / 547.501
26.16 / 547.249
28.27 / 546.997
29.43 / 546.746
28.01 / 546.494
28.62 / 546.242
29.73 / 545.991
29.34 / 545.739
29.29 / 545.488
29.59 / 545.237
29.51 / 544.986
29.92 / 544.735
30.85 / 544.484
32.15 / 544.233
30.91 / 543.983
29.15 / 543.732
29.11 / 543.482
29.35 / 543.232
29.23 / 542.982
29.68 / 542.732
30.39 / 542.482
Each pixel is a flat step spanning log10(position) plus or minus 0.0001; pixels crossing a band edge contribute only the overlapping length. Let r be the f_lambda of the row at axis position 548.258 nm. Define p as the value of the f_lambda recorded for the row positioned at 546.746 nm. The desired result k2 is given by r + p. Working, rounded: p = 29.43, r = 27.28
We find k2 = 56.7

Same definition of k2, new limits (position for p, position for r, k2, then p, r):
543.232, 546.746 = 58.8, 29.35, 29.43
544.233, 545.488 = 61.4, 32.15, 29.29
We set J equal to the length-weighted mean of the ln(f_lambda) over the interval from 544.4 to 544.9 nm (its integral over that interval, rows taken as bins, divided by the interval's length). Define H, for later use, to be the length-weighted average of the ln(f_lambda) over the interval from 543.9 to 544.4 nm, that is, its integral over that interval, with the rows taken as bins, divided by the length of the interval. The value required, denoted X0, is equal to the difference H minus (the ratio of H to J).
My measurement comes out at 2.44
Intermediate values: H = 3.45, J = 3.41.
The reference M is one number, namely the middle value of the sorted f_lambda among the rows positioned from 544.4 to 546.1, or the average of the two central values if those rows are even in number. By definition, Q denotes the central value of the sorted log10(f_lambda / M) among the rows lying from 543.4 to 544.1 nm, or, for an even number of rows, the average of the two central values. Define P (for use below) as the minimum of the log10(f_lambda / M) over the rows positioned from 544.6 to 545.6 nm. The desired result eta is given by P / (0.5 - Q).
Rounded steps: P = -0.004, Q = -0.007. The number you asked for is -0.01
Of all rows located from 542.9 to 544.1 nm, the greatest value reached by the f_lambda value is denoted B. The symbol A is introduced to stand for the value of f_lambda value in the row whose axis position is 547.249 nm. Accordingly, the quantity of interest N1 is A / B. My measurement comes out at 0.85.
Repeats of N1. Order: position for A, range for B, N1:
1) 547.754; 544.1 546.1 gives 0.87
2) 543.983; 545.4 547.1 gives 1.04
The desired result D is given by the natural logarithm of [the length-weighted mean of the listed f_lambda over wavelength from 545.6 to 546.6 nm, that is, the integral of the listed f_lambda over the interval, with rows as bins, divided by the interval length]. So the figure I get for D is 3.37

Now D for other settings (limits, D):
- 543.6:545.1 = 3.41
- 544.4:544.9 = 3.41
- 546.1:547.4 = 3.34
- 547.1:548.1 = 3.30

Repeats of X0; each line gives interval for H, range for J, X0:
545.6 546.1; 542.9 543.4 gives 2.38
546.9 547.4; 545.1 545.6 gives 2.32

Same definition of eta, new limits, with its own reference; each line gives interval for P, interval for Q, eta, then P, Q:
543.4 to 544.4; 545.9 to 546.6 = -0.01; -0.007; -0.014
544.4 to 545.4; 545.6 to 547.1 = 0.00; -0.001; -0.009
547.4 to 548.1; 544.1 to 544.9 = -0.09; -0.044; 0.018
